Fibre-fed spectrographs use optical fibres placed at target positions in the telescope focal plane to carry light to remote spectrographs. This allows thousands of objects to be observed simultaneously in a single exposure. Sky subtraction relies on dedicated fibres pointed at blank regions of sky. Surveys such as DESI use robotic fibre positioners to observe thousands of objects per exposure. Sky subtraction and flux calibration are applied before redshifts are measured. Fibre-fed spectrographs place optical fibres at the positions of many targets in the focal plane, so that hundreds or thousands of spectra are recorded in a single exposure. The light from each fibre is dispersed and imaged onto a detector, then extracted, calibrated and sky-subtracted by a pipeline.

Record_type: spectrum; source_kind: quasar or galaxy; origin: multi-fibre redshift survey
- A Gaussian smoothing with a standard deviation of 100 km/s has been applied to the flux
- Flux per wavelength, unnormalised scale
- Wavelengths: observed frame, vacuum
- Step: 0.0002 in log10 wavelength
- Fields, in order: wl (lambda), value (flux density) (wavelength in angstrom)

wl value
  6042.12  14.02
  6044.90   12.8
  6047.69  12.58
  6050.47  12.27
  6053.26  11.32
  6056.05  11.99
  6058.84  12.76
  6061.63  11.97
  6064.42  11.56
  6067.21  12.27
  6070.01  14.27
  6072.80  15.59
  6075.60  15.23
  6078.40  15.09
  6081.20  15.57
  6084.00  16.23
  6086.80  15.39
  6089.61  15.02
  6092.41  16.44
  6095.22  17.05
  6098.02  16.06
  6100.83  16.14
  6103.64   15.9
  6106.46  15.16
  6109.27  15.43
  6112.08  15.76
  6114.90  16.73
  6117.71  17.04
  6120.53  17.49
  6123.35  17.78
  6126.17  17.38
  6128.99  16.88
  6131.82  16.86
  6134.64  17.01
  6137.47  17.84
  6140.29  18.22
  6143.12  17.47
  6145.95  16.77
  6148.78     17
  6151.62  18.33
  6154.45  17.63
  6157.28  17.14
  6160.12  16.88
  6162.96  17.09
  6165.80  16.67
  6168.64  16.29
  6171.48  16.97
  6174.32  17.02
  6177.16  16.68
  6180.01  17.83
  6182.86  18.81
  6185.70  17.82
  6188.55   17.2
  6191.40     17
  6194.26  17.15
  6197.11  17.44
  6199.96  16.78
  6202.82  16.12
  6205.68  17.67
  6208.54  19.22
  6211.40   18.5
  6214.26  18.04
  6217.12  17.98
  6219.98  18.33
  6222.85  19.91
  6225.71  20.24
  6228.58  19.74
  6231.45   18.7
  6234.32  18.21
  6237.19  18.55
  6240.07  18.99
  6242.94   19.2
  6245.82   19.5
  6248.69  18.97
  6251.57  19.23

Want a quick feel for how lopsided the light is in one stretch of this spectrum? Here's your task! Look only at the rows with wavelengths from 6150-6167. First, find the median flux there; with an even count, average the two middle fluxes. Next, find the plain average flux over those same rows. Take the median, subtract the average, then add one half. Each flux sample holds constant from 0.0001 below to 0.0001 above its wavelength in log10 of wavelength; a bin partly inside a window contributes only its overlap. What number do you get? 0.33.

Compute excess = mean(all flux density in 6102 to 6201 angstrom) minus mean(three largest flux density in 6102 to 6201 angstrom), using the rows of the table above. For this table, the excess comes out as -1.4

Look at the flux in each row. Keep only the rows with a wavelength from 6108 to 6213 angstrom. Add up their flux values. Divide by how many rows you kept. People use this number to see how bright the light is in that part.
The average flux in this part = 17.2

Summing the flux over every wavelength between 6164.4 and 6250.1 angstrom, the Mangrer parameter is 542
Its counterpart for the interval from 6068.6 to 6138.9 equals 405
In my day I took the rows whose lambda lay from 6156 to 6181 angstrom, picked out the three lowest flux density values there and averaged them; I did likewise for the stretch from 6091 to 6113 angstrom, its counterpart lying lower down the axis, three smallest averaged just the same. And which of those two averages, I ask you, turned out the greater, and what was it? 16.5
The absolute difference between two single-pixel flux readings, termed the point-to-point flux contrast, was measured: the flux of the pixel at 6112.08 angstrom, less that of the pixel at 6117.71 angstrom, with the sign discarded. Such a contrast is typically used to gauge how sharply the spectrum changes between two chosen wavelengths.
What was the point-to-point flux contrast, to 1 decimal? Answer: 1.3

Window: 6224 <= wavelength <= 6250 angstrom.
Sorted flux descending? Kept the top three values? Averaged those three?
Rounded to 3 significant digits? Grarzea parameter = 19.8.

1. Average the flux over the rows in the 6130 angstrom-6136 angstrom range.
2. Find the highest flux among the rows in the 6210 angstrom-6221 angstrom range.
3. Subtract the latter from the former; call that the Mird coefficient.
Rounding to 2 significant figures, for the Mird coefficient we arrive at -1.6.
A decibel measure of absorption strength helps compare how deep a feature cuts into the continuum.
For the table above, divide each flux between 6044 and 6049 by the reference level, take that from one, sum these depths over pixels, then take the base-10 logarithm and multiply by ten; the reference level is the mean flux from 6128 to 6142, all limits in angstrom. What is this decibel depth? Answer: -2.7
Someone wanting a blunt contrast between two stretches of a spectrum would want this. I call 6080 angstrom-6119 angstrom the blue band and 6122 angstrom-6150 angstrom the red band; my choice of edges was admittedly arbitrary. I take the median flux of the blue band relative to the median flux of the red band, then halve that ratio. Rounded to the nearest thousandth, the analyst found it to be 0.465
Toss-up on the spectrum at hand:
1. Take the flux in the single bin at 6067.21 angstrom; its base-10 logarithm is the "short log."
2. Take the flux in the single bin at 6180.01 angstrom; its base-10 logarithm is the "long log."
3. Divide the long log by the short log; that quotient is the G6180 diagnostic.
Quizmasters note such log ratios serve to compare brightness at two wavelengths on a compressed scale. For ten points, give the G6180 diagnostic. 1.15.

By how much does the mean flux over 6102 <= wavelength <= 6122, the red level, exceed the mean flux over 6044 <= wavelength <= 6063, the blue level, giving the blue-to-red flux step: 4.0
